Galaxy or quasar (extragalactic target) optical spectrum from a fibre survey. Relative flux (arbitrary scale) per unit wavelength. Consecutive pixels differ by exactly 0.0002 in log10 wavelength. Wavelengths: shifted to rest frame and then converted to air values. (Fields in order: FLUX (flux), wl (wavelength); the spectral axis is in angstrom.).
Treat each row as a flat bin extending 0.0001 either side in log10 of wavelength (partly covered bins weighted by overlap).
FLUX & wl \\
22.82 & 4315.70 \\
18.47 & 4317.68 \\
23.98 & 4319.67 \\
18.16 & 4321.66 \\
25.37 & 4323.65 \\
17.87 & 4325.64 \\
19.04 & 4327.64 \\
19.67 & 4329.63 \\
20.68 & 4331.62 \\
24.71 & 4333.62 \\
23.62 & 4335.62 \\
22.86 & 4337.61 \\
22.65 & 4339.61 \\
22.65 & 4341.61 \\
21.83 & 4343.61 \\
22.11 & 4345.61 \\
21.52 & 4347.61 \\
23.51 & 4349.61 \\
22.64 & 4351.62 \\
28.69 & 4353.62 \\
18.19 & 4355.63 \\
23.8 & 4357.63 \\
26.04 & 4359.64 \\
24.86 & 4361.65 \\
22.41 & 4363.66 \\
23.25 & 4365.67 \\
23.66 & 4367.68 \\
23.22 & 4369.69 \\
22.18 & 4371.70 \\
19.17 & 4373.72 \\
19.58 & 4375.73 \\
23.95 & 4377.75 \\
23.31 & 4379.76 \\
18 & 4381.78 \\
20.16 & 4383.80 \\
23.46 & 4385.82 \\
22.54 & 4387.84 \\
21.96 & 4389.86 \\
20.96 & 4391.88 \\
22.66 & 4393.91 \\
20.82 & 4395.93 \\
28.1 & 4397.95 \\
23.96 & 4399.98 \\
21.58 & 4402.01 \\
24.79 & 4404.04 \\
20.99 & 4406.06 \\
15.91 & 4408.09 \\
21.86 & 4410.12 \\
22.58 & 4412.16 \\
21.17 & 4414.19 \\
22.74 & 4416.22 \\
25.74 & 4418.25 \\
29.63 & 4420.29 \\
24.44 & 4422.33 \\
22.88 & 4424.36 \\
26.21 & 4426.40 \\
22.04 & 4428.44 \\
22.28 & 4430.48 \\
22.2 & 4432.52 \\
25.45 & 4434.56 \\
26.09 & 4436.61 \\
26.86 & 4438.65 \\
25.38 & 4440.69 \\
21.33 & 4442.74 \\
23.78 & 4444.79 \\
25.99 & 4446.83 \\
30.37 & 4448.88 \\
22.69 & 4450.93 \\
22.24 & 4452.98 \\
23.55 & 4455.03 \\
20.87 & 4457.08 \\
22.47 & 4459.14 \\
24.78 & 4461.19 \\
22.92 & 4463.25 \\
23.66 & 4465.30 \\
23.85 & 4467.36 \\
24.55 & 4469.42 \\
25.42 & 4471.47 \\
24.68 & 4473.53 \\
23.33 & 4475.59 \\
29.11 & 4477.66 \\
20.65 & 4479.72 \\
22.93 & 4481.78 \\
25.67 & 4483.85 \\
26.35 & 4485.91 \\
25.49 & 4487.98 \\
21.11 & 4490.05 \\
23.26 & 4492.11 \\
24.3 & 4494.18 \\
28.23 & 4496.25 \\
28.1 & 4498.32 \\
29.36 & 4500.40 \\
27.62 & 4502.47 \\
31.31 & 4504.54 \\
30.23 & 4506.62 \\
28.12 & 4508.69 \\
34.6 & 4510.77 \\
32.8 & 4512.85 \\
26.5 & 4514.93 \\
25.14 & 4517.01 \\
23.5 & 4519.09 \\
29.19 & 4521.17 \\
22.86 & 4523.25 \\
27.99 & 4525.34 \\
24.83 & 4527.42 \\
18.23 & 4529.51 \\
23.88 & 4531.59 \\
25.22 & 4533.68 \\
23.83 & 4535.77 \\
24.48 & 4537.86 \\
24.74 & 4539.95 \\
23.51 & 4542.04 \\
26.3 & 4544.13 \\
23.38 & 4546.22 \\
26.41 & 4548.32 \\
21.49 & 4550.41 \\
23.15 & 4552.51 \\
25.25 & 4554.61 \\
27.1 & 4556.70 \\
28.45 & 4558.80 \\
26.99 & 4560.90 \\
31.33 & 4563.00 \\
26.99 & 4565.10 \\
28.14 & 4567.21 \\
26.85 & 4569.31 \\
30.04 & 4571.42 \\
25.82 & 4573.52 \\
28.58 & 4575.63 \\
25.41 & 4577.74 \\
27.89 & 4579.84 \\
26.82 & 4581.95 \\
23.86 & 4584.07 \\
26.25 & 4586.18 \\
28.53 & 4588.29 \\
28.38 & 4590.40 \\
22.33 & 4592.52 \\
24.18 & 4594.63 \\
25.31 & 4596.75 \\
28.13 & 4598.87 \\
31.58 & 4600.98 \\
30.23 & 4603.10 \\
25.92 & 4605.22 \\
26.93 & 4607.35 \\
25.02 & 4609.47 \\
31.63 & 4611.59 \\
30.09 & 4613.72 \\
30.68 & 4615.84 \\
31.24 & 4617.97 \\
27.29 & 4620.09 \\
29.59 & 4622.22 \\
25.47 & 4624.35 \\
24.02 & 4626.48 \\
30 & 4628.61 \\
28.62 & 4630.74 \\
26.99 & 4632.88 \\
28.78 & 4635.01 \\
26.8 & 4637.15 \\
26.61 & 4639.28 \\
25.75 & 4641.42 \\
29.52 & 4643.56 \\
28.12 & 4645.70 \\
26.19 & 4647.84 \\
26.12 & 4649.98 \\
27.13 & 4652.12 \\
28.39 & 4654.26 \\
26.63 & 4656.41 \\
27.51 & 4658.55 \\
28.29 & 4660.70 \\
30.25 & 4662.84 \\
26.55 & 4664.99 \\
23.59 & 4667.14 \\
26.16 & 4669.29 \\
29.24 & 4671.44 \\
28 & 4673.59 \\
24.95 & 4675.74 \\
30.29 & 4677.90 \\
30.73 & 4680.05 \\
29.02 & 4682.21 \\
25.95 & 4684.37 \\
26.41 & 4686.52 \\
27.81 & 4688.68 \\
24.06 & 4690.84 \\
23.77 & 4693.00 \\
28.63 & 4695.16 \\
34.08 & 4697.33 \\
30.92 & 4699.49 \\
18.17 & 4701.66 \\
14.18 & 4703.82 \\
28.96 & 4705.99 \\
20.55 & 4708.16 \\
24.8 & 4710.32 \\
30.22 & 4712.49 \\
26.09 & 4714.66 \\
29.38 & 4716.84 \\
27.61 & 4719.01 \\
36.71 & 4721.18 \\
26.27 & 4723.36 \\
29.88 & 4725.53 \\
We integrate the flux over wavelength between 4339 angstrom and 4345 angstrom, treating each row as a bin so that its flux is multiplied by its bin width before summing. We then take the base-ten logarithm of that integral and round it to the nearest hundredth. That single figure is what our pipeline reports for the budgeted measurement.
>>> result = 2.13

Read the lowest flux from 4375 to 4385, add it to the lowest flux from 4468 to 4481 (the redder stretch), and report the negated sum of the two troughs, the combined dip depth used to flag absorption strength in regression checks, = -39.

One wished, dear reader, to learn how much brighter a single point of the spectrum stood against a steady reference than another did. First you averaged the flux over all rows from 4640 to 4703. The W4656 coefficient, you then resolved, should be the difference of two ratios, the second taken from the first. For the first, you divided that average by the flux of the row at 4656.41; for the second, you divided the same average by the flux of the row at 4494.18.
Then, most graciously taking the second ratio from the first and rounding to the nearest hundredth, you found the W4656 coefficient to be -0.10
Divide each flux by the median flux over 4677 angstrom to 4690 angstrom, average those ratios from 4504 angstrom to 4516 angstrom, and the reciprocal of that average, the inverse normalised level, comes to 0.93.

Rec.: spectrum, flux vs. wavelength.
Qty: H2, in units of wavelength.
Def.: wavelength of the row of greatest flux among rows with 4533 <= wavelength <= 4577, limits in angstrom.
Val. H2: 4563.00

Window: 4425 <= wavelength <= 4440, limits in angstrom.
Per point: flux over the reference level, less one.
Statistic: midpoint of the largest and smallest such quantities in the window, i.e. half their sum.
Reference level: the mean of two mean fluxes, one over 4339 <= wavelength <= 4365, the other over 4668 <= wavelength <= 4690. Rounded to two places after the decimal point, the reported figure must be -0.04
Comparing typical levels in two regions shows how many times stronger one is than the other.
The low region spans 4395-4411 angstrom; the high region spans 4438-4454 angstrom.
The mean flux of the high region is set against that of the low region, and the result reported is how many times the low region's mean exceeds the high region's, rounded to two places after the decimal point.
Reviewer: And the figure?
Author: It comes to 0.90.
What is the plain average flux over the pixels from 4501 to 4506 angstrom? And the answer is 29.5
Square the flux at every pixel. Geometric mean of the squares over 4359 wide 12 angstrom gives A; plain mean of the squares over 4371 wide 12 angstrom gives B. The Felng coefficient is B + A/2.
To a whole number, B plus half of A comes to 763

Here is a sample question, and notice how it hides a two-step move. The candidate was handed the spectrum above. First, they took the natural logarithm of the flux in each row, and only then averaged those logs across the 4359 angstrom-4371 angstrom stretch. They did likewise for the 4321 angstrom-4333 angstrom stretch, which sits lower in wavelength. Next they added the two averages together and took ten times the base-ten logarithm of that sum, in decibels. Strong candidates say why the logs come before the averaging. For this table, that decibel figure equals 7.90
